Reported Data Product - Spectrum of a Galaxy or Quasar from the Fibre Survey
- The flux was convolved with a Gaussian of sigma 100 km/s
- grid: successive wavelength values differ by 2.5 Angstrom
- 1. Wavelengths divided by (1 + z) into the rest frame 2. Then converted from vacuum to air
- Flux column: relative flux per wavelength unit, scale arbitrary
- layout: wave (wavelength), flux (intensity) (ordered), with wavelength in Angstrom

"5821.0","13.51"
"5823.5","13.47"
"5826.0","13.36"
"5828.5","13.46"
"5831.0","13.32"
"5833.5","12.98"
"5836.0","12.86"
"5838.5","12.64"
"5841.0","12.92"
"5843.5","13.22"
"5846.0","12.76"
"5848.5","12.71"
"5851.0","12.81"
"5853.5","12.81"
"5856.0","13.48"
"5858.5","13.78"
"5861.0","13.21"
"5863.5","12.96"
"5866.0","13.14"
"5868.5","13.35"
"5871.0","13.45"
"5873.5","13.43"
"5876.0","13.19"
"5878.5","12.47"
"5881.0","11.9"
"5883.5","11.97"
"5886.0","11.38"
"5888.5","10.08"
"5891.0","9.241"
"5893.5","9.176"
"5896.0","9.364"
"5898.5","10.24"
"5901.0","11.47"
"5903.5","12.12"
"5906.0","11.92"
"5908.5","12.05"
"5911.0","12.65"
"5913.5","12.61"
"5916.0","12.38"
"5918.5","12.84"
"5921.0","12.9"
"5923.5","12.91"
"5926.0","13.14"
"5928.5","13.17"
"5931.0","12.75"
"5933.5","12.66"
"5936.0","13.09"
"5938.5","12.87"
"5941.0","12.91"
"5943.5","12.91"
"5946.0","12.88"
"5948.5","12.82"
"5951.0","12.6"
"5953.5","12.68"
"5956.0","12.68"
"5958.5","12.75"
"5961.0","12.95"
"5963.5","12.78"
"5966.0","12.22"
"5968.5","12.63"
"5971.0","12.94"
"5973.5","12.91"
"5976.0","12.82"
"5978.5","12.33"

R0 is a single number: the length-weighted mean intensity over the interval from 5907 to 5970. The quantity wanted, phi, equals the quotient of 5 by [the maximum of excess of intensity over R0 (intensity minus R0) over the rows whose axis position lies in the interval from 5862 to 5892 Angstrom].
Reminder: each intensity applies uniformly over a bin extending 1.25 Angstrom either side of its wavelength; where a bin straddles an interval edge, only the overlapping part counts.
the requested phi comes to 7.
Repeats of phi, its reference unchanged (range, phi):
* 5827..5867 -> 5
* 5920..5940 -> 12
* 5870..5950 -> 7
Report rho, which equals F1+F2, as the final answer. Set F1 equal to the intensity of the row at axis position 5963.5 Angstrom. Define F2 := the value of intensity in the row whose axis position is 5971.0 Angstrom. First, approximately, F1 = 12.78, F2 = 12.94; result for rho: 25.7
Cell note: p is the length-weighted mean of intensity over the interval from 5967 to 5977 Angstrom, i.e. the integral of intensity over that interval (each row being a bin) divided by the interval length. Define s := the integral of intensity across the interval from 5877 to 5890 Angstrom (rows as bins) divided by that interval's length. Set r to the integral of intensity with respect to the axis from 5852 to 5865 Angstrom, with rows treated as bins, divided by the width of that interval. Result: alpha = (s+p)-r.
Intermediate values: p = 12.8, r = 13.2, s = 11.5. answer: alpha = 11.1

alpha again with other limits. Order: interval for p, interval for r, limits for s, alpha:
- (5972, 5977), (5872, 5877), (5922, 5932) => 12.5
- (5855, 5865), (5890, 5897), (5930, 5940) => 16.9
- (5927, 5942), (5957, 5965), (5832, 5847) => 13.0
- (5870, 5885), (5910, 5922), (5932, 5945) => 12.9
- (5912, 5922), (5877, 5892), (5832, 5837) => 14.4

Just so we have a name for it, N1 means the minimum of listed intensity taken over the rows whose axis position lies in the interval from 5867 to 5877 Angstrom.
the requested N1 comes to 13.19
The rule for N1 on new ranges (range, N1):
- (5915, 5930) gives 12.38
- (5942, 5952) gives 12.6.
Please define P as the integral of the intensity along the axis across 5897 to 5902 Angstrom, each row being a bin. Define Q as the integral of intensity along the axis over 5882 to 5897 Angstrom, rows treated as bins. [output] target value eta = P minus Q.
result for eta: -100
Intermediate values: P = 54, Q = 154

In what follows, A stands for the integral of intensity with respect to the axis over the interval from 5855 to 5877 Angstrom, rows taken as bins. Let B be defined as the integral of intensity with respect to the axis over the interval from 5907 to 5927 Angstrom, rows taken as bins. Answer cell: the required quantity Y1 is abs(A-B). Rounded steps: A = 293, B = 253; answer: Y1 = 40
